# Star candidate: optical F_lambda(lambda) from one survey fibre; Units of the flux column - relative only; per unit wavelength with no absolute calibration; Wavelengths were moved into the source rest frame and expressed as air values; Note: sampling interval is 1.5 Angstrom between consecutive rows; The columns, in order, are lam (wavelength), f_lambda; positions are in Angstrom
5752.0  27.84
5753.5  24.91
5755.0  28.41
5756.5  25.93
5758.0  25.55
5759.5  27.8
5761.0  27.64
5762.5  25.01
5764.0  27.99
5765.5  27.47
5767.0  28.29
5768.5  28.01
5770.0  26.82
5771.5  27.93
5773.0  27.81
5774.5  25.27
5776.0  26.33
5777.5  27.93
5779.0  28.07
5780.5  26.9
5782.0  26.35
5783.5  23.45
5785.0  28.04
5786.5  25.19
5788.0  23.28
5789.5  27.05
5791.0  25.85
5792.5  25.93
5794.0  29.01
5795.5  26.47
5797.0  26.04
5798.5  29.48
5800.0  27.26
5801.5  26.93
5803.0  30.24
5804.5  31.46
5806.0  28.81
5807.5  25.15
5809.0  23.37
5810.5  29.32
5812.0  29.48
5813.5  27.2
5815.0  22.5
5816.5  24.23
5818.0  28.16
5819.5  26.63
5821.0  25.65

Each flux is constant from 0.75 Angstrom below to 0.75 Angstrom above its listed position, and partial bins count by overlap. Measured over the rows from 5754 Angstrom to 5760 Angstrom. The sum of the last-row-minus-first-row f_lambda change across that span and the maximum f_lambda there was 27.8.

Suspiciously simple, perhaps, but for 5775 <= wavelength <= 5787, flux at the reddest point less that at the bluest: -1.1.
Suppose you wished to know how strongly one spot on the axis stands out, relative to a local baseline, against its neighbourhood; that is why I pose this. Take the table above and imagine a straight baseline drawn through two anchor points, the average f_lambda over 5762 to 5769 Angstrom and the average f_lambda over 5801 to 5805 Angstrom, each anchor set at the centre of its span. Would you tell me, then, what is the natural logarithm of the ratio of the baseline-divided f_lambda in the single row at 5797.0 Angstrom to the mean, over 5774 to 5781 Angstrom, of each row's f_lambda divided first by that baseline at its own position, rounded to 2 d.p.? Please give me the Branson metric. -0.07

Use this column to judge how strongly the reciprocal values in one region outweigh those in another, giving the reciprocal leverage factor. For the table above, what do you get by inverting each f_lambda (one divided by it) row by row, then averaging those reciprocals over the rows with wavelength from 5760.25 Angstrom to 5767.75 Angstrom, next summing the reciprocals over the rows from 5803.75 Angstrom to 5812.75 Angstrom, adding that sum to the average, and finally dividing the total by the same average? 6.91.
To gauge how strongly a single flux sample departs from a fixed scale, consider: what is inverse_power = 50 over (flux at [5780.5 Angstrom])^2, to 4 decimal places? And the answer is 0.0691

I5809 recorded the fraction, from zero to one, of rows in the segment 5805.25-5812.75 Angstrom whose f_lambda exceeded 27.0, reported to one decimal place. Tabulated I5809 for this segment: 0.6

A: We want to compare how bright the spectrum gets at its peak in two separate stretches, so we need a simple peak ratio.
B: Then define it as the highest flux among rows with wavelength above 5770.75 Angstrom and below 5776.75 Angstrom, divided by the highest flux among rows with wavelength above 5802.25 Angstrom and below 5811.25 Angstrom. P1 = 0.888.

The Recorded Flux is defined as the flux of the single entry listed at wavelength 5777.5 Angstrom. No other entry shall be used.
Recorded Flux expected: 27.93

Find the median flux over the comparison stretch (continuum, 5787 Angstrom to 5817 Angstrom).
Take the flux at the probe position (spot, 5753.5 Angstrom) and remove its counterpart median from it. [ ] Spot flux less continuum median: -2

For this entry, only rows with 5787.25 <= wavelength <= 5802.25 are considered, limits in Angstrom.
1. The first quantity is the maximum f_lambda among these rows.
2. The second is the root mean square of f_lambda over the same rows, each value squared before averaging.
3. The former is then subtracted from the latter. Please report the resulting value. -2.7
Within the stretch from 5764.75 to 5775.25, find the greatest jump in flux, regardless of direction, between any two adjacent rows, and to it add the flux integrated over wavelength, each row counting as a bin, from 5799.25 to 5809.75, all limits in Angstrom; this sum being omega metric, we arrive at 292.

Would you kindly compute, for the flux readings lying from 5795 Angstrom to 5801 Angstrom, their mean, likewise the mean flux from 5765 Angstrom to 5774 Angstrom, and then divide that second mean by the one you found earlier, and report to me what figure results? 1.01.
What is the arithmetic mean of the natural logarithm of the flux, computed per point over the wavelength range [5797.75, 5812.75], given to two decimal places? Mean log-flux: 3.33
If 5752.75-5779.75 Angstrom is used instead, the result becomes 3.30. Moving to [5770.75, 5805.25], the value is 3.30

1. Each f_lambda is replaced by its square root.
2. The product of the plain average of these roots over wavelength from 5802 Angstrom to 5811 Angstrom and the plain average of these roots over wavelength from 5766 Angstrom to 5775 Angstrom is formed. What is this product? 27.7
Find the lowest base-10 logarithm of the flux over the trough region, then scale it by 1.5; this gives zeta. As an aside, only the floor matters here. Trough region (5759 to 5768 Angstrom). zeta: 2.10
